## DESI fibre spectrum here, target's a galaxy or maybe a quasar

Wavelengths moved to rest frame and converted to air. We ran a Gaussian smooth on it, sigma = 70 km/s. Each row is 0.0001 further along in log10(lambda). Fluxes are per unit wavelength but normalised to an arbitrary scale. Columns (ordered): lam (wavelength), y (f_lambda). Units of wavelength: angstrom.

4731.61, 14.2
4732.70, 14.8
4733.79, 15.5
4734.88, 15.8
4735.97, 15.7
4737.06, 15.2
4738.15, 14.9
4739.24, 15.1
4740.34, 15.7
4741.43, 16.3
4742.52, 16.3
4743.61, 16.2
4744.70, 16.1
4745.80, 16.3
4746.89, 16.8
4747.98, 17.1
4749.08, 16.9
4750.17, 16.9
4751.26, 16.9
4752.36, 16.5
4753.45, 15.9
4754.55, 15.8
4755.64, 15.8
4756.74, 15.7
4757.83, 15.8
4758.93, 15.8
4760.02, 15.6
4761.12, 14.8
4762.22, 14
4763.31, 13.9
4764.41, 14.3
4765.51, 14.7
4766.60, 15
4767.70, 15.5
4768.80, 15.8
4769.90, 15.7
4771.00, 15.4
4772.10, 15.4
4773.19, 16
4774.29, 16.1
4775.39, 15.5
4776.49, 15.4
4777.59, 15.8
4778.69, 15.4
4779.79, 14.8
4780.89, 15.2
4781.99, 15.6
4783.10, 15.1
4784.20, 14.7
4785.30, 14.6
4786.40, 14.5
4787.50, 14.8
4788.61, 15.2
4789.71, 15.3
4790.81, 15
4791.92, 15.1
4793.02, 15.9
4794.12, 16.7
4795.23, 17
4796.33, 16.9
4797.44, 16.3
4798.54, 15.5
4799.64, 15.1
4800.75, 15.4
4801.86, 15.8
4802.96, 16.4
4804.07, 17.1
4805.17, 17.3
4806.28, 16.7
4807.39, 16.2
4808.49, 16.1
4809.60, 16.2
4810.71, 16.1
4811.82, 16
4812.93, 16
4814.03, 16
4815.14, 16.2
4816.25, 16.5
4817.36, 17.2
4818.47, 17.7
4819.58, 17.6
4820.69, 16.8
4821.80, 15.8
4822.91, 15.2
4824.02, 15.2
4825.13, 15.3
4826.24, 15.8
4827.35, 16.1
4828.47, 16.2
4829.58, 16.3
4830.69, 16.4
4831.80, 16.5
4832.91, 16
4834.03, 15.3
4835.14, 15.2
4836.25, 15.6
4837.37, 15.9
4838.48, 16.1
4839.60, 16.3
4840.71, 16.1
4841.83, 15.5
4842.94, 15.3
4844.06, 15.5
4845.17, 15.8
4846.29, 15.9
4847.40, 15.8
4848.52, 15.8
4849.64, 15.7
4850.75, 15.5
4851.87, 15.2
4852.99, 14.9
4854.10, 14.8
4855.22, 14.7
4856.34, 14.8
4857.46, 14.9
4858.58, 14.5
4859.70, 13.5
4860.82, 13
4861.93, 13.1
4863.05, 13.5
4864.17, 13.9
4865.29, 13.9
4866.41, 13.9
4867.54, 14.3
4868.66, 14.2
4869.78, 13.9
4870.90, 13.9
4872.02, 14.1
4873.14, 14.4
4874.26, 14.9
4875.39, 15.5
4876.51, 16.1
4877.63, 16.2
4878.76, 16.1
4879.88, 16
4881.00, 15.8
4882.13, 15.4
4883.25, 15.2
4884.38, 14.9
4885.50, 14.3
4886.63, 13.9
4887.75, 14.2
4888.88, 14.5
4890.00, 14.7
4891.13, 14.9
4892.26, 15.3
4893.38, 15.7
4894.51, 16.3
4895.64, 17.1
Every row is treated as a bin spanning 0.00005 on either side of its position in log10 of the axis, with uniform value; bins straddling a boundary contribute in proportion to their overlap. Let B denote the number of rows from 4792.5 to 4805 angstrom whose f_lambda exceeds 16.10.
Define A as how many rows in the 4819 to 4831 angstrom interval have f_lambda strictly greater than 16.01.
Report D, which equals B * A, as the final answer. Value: 36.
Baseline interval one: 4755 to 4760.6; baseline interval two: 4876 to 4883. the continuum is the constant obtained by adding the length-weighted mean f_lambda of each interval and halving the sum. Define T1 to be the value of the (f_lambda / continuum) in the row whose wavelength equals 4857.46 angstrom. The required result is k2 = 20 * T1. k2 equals 18.8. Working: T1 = 0.94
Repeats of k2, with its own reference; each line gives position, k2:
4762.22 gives 17.7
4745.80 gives 20.6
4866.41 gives 17.6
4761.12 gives 18.7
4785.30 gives 18.5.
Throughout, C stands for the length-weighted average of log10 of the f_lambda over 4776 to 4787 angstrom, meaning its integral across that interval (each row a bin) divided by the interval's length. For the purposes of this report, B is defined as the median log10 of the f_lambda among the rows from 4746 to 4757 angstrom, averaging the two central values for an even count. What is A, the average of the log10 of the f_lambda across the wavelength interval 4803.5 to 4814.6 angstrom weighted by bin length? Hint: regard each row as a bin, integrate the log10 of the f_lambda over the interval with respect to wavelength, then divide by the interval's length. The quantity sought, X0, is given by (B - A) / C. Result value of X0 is 0.006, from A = 1.21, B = 1.22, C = 1.18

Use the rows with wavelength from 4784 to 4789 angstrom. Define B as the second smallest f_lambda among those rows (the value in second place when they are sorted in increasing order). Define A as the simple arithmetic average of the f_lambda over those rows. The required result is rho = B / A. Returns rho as 0.99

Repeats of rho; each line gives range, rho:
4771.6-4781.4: 0.98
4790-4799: 0.94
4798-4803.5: 0.98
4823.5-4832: 0.96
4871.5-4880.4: 0.93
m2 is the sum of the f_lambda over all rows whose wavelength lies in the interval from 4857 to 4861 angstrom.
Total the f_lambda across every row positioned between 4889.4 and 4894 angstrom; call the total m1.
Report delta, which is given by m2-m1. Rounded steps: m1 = 61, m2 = 55.9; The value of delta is -4.7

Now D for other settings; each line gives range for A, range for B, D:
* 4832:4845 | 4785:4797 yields 9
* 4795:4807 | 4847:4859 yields 0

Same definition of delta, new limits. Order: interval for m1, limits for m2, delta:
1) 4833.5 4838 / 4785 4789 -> -2.9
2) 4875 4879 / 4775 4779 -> -1.8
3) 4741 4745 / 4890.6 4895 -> -2.7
